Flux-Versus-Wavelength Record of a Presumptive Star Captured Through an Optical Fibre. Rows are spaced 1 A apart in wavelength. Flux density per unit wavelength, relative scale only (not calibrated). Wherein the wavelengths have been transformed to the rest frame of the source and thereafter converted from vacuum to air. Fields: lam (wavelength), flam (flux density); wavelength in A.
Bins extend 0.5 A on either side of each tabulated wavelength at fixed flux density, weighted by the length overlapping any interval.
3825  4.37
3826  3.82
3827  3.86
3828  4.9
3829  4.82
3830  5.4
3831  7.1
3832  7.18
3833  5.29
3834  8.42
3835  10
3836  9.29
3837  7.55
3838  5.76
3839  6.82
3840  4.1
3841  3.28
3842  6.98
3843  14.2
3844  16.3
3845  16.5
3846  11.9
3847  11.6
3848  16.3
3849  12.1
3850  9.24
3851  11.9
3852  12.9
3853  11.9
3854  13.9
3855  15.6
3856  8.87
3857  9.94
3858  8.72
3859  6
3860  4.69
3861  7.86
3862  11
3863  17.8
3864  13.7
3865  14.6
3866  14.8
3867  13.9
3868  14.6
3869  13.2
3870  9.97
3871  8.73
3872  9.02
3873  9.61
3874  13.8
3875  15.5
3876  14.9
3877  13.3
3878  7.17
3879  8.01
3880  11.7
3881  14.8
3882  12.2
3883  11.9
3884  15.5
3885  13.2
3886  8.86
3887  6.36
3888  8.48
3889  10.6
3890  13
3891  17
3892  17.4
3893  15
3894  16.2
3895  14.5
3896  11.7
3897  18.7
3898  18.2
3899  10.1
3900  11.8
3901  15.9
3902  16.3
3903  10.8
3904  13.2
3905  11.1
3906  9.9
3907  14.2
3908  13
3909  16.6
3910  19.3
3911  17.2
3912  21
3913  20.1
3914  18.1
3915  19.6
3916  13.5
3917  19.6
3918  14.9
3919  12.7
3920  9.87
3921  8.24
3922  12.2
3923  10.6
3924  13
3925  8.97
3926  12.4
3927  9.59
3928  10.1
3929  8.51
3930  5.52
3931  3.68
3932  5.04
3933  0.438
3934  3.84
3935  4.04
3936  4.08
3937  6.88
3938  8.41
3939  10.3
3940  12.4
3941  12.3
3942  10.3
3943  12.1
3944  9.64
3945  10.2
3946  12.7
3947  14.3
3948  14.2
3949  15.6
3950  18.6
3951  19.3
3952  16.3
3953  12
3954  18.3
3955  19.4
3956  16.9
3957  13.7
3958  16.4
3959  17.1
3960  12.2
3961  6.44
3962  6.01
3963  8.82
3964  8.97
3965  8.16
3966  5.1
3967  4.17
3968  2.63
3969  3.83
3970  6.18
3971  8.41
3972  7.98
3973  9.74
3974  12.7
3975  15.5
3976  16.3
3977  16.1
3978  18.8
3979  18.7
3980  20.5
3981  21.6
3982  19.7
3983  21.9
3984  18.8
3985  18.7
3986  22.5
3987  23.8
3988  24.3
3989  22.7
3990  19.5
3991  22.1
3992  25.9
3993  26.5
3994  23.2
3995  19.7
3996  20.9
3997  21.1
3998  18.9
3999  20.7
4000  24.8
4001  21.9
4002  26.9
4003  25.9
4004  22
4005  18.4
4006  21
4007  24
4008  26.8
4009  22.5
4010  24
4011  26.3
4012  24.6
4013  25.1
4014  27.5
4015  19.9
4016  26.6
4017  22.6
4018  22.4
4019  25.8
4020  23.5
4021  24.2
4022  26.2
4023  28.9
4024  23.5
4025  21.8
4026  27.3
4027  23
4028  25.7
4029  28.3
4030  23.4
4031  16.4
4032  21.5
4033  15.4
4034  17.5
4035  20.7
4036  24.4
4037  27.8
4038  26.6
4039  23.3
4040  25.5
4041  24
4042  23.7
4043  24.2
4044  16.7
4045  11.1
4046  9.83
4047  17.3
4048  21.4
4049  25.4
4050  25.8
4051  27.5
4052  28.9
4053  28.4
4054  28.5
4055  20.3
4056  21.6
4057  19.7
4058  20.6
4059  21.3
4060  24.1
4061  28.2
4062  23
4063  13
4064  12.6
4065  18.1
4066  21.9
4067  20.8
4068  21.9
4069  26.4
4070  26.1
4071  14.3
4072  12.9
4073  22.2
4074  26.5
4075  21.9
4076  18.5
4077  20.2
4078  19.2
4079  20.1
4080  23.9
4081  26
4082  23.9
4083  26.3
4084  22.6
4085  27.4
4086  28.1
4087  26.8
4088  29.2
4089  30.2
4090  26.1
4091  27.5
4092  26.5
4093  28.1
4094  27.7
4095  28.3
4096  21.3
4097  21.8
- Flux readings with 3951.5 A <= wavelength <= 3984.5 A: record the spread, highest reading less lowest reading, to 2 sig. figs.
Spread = 19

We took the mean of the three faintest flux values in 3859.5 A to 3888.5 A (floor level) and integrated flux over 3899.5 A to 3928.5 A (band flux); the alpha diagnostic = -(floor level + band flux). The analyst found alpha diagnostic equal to -410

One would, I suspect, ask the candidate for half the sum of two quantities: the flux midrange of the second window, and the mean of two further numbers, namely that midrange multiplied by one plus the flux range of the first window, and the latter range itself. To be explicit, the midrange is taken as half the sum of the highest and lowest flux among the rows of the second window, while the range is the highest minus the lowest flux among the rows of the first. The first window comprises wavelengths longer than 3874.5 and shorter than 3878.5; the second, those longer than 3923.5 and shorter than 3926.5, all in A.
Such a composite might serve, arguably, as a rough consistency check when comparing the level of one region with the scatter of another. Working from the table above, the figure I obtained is 33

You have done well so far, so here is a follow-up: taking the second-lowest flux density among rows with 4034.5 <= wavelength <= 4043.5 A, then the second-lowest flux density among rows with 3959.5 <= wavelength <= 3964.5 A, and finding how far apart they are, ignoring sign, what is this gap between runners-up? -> 17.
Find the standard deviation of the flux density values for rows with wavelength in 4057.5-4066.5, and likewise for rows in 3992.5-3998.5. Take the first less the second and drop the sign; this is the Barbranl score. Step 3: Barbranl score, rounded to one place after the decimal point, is 2.3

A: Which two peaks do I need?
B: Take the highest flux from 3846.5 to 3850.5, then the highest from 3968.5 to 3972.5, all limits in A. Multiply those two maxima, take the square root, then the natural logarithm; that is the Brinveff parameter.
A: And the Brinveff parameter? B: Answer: 2.46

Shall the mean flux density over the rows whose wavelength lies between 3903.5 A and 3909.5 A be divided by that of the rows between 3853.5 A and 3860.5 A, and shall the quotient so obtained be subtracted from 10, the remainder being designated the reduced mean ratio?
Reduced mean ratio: 8.7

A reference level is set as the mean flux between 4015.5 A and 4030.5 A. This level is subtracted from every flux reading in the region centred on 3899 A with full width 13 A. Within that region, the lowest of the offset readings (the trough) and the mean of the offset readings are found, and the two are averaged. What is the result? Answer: -13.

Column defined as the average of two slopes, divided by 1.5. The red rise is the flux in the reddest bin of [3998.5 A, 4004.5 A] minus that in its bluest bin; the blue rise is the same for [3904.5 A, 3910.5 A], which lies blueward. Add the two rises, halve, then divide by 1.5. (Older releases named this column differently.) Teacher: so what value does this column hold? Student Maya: 3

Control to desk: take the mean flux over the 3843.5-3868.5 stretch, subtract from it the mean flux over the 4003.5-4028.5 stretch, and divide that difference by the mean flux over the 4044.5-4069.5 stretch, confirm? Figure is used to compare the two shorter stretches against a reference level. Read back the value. -0.6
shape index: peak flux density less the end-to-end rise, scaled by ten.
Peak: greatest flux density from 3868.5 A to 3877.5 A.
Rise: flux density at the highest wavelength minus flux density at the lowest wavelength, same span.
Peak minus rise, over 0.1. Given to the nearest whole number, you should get 154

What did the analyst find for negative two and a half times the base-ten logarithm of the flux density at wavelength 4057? -3.2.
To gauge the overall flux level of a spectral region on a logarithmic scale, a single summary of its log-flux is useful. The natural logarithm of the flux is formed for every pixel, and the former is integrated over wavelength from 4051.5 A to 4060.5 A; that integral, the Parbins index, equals 28.4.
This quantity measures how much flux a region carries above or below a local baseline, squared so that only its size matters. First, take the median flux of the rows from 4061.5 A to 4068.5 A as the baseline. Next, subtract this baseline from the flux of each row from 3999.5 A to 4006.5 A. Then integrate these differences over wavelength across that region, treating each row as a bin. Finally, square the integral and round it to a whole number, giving 234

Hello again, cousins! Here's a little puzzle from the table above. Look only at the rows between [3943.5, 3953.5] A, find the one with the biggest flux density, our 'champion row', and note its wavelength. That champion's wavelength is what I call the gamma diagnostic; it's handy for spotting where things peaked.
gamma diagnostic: 3951 A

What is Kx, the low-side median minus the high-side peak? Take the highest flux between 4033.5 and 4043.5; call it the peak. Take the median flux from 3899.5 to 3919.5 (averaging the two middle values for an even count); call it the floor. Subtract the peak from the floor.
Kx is -12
